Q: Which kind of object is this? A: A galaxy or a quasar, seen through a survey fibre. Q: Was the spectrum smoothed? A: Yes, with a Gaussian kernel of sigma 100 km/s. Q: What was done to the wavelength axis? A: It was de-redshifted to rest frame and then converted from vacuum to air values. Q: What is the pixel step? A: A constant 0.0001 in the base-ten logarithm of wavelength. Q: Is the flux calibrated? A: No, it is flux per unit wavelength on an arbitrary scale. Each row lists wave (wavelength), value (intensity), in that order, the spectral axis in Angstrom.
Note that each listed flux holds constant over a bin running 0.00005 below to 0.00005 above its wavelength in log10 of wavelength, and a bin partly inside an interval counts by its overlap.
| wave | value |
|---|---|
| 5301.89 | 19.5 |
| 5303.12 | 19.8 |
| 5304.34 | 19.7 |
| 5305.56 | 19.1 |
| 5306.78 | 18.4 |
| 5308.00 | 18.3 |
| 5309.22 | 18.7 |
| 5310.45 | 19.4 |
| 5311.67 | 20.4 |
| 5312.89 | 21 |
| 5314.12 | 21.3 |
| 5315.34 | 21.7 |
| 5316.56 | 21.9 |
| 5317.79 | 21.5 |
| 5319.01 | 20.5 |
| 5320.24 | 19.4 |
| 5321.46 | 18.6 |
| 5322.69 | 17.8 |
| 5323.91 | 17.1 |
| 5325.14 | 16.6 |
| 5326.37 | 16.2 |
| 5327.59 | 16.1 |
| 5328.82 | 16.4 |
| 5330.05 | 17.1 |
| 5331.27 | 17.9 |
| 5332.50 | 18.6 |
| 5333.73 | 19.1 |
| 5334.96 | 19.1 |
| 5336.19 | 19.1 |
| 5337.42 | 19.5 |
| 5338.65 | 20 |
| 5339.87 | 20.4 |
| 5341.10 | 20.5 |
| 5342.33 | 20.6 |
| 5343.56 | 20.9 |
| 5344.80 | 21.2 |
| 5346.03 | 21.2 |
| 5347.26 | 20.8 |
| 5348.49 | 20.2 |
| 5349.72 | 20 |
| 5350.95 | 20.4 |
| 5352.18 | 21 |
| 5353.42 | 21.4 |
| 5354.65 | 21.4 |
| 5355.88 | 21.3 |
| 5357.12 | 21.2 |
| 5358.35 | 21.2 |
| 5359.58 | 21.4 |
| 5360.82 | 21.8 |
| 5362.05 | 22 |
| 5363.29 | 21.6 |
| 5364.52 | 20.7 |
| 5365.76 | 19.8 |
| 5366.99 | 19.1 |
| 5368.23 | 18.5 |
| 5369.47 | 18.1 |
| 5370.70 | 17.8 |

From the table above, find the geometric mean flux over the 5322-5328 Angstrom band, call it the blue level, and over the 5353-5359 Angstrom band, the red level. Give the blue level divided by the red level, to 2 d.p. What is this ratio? 0.79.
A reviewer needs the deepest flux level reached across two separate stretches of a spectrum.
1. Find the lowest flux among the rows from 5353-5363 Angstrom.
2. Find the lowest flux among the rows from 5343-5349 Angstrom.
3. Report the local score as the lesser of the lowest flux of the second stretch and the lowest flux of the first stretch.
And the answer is 20.2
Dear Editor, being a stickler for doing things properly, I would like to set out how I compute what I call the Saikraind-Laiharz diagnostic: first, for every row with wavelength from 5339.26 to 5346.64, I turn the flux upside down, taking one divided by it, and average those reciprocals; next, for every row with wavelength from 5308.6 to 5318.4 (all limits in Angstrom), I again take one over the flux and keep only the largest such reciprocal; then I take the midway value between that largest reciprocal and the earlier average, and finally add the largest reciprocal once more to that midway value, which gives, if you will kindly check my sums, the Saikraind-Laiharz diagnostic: 0.104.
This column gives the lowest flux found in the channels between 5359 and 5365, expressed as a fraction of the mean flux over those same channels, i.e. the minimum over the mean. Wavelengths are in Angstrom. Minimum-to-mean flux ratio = 0.96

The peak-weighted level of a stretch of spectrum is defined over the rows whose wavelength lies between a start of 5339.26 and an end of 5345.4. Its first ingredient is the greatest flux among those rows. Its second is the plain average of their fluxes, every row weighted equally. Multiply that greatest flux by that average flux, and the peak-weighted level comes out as 439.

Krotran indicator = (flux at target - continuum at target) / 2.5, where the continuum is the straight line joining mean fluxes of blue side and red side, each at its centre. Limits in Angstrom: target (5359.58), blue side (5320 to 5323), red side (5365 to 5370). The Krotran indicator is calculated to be 1.0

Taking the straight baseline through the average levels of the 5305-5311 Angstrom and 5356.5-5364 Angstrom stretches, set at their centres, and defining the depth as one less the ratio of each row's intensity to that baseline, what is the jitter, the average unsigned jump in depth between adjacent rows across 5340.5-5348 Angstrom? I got 0.010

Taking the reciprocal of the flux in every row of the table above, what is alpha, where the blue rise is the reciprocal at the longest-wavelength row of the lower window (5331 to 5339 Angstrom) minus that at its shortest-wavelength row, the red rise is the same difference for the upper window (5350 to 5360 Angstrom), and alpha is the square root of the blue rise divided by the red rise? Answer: 1.60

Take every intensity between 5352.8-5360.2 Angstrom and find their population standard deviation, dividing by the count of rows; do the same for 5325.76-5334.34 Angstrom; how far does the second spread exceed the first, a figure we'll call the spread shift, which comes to 1.0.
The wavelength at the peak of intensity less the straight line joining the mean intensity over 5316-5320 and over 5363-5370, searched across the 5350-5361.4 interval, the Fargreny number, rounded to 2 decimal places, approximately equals 5360.82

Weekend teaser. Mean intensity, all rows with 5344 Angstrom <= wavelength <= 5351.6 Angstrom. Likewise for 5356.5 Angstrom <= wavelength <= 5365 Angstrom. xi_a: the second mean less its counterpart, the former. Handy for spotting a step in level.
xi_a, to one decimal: 0.8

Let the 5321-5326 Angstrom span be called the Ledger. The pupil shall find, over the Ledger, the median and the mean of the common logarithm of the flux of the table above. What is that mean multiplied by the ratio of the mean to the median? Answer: 1.24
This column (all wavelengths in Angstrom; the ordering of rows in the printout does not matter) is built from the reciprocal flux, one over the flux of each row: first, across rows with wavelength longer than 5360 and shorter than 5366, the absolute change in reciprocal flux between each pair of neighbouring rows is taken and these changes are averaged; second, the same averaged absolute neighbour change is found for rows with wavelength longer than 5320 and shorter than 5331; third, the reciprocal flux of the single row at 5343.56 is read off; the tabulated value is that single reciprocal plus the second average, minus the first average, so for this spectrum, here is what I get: 0.0483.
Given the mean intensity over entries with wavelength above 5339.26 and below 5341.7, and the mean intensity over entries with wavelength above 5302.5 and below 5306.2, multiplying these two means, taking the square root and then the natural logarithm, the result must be 3.00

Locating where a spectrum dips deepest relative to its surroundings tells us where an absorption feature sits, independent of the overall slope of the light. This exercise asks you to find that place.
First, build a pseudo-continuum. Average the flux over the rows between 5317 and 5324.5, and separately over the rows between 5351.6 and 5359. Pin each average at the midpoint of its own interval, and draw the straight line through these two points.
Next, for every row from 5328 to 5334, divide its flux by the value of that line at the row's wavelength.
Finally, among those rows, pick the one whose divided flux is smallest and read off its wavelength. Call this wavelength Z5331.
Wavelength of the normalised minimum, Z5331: 5328.82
